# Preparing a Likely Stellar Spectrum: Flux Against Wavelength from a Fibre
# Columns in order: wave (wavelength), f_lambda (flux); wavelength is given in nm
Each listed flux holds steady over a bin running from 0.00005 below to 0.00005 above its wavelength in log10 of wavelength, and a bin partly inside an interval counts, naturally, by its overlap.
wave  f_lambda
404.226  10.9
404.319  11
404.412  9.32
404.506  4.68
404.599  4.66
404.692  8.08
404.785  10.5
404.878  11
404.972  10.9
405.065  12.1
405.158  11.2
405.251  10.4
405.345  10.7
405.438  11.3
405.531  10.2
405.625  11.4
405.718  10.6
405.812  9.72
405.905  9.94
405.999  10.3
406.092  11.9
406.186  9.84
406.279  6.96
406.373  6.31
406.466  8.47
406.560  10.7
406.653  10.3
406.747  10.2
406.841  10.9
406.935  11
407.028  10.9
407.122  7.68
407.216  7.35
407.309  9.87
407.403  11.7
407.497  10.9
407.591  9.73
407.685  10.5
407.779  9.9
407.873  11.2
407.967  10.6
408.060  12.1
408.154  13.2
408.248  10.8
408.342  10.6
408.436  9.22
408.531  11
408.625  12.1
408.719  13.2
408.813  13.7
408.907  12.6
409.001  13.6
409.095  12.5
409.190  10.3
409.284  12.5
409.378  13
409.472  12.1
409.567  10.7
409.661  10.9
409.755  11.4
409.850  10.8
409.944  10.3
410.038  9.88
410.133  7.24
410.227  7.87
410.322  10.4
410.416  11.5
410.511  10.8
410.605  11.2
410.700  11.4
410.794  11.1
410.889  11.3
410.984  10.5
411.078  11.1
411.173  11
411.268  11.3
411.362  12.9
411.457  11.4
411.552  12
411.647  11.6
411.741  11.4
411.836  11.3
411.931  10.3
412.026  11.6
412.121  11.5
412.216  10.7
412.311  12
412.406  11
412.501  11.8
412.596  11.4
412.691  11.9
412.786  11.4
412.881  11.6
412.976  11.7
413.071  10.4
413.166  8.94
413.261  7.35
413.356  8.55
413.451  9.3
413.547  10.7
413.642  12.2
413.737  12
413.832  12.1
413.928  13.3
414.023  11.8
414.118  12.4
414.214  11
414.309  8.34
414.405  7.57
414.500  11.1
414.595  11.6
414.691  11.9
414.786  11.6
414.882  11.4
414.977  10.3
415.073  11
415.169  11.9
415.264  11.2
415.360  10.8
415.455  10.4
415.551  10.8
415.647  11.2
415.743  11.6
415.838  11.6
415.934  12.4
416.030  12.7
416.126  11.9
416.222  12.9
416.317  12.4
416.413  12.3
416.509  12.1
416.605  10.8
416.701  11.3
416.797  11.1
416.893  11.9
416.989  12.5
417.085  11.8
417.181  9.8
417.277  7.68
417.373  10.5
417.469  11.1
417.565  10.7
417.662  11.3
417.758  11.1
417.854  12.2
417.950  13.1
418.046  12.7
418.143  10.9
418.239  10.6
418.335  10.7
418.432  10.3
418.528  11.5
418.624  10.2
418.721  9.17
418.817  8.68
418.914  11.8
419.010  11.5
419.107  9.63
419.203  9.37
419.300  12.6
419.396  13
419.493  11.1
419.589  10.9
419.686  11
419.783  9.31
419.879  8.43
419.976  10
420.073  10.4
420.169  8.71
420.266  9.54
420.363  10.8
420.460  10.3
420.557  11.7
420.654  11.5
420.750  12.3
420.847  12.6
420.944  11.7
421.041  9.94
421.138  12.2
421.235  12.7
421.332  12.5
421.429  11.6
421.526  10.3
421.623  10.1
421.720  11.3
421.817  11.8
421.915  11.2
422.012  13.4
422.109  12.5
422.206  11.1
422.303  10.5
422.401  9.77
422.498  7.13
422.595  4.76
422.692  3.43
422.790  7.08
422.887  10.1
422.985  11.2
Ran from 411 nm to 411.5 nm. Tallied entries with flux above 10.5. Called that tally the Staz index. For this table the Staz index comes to 5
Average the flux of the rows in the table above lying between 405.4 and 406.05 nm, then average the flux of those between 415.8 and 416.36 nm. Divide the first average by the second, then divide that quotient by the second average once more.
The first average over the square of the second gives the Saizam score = 0.069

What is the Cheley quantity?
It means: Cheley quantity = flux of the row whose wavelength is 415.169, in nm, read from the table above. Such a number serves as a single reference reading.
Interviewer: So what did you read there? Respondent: 11.9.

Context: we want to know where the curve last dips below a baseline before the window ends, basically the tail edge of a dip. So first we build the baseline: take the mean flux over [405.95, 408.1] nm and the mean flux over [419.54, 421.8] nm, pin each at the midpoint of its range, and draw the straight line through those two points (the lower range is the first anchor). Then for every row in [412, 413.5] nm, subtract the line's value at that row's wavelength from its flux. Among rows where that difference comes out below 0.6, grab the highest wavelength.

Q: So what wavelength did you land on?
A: 413.451 nm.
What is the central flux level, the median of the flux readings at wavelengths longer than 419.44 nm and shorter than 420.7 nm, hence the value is 10.4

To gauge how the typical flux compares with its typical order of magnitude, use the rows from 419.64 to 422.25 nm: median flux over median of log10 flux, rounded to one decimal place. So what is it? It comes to 10.7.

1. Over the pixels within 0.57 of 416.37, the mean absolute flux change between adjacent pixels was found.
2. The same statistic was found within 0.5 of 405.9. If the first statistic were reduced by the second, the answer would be -0.6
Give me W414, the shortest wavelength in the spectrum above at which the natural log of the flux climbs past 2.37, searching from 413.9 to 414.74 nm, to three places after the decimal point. 413.928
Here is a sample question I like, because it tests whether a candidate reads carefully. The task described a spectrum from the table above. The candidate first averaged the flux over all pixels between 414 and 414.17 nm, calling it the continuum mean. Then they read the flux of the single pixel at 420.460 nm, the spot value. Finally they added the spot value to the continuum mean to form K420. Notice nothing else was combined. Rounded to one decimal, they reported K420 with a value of 22.4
